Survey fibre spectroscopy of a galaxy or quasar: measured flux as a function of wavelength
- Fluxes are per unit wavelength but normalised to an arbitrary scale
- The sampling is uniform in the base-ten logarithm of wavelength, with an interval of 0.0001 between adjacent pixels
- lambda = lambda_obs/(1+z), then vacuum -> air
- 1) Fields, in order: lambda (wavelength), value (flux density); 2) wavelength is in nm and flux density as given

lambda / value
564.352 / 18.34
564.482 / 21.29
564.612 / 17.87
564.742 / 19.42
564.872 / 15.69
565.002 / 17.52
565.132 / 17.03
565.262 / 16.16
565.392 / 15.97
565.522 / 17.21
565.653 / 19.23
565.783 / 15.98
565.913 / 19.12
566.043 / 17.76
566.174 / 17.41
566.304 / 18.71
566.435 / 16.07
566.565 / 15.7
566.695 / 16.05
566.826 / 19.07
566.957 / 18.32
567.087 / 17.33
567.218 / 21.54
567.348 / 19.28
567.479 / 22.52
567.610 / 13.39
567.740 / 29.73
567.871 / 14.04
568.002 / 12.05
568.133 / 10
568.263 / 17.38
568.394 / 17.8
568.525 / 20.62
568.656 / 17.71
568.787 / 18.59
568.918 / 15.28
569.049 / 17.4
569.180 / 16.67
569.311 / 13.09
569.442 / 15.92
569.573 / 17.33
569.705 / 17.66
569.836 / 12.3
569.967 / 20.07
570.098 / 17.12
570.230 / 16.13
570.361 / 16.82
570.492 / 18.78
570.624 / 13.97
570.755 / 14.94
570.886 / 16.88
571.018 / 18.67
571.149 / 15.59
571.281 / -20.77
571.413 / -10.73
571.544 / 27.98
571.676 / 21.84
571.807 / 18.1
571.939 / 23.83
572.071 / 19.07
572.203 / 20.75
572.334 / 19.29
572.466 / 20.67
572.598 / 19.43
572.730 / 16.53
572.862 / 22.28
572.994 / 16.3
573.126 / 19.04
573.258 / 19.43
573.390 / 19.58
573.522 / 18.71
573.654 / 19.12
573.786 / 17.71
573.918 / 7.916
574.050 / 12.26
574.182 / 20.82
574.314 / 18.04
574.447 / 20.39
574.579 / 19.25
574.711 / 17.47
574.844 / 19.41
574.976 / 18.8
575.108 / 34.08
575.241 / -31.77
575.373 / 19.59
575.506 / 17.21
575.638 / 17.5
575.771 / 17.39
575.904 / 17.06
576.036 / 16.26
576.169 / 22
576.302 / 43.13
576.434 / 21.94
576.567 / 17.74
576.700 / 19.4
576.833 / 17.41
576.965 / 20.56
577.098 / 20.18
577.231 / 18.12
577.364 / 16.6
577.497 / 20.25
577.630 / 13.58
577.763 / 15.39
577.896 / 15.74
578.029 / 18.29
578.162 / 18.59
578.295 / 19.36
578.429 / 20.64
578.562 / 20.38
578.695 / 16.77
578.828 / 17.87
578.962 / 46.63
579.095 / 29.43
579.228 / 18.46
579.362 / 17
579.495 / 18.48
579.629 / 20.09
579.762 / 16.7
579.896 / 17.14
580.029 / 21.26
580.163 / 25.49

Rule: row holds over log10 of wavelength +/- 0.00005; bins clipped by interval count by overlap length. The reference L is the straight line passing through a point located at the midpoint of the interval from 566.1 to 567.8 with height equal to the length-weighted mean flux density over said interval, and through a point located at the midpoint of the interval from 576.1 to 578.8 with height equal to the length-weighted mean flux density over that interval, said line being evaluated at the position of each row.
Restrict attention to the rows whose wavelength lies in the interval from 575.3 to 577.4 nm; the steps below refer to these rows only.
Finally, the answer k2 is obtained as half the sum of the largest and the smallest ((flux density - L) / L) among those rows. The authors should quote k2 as 0.5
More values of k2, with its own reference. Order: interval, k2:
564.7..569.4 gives 0.1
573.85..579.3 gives -0.6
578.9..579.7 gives 0.6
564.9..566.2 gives -0.1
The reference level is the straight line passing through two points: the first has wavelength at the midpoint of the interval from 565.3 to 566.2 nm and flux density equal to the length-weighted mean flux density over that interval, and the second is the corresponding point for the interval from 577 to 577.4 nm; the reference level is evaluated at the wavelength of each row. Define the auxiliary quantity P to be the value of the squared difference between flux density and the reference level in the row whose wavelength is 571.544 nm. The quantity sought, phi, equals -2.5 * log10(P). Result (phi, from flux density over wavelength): -5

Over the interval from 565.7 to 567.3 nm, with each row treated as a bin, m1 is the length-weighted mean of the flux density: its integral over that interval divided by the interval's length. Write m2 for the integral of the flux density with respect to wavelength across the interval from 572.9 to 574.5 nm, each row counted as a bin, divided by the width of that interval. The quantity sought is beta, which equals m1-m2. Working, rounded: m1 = 17.8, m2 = 17.5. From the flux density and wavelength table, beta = 0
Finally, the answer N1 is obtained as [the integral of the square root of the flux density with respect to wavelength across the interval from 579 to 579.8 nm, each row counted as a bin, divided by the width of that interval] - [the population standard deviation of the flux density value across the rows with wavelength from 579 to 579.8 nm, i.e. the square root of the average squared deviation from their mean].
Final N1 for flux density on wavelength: 0.2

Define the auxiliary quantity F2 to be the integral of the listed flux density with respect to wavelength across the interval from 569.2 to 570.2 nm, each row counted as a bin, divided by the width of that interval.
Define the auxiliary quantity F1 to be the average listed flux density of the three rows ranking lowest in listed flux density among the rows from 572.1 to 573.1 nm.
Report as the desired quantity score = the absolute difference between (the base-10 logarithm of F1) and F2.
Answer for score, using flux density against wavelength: 15.0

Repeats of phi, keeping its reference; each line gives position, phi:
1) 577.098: -1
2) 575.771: 0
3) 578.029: 2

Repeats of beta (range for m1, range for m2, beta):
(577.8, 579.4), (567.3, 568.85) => 4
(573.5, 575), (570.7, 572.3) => 3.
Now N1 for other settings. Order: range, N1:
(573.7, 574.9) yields 0.1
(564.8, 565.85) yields 3.0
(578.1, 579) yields -5.1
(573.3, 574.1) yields -0.4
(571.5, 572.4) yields 1.4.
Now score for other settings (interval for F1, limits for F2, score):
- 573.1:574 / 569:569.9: 14.6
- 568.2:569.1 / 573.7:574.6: 15.3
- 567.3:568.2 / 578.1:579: 21.1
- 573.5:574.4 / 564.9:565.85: 15.9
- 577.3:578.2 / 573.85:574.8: 15.5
